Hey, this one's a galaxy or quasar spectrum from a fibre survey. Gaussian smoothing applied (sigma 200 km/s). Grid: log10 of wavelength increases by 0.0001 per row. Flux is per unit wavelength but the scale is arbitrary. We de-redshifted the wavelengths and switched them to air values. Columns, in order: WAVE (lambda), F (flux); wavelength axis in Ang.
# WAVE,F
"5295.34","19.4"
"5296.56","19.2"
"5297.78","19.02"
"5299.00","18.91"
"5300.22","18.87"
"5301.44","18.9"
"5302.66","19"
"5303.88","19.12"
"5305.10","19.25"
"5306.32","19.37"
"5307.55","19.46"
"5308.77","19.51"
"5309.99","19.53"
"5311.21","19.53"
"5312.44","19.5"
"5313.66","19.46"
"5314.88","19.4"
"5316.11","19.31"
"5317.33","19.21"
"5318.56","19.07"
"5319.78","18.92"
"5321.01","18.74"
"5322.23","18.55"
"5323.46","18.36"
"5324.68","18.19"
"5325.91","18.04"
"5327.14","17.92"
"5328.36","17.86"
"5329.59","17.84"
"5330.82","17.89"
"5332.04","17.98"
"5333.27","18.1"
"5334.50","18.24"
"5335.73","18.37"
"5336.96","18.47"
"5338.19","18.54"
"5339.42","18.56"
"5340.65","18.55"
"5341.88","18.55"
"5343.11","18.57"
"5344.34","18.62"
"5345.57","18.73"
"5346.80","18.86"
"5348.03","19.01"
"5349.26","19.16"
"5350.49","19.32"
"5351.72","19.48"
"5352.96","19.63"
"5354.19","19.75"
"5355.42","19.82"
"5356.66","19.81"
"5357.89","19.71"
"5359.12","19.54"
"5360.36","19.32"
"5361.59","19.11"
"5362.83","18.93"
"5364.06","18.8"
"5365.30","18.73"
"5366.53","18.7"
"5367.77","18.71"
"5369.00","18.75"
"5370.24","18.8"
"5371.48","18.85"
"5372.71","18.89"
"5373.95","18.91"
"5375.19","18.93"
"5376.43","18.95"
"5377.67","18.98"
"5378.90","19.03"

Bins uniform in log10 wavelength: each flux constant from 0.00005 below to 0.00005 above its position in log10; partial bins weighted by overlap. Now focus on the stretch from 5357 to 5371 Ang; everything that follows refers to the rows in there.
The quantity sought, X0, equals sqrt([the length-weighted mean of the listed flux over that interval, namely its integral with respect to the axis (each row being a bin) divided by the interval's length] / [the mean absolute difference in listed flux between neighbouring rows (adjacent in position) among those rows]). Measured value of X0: 13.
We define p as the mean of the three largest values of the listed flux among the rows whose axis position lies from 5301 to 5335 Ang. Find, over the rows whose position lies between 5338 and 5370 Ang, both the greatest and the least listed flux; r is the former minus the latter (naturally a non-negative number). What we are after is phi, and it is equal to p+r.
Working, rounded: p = 19.5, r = 1.28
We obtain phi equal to 20.8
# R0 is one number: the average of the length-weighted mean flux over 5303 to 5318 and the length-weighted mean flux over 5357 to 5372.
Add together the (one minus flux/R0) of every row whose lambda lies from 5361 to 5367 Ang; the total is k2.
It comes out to 0.09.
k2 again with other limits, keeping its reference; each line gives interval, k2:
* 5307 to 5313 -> -0.08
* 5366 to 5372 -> 0.11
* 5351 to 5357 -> -0.13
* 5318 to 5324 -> 0.12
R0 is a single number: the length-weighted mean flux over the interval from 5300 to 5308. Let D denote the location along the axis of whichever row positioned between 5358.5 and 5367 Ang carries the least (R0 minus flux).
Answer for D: 5359.12 Ang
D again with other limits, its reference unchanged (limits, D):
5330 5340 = 5339.42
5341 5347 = 5346.80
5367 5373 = 5372.71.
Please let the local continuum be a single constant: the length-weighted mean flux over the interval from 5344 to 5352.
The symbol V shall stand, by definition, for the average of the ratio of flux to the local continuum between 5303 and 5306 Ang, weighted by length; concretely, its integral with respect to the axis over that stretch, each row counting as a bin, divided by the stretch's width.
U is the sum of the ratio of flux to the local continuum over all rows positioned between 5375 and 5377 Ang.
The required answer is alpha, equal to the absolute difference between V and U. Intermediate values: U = 1.99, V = 1.01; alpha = 0.98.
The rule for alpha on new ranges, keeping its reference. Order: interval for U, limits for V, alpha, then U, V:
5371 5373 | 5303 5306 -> 0.97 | 1.98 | 1.01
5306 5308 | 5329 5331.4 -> 1.10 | 2.04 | 0.94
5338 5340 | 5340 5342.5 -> 0.97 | 1.95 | 0.97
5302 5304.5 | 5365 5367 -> 1.02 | 2.00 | 0.99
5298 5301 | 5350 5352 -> 0.96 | 1.98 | 1.02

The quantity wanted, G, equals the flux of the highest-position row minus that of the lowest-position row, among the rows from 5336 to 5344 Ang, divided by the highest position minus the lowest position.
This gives 0.02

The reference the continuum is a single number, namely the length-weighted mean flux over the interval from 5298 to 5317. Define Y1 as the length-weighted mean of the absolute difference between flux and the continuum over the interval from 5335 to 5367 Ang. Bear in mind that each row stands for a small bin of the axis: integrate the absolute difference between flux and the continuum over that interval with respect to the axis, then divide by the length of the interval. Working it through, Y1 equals 0.47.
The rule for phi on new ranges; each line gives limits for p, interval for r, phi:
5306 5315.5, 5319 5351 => 21.0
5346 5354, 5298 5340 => 21.2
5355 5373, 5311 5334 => 21.5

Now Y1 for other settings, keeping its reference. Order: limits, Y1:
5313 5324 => 0.34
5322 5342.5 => 1.04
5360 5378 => 0.39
